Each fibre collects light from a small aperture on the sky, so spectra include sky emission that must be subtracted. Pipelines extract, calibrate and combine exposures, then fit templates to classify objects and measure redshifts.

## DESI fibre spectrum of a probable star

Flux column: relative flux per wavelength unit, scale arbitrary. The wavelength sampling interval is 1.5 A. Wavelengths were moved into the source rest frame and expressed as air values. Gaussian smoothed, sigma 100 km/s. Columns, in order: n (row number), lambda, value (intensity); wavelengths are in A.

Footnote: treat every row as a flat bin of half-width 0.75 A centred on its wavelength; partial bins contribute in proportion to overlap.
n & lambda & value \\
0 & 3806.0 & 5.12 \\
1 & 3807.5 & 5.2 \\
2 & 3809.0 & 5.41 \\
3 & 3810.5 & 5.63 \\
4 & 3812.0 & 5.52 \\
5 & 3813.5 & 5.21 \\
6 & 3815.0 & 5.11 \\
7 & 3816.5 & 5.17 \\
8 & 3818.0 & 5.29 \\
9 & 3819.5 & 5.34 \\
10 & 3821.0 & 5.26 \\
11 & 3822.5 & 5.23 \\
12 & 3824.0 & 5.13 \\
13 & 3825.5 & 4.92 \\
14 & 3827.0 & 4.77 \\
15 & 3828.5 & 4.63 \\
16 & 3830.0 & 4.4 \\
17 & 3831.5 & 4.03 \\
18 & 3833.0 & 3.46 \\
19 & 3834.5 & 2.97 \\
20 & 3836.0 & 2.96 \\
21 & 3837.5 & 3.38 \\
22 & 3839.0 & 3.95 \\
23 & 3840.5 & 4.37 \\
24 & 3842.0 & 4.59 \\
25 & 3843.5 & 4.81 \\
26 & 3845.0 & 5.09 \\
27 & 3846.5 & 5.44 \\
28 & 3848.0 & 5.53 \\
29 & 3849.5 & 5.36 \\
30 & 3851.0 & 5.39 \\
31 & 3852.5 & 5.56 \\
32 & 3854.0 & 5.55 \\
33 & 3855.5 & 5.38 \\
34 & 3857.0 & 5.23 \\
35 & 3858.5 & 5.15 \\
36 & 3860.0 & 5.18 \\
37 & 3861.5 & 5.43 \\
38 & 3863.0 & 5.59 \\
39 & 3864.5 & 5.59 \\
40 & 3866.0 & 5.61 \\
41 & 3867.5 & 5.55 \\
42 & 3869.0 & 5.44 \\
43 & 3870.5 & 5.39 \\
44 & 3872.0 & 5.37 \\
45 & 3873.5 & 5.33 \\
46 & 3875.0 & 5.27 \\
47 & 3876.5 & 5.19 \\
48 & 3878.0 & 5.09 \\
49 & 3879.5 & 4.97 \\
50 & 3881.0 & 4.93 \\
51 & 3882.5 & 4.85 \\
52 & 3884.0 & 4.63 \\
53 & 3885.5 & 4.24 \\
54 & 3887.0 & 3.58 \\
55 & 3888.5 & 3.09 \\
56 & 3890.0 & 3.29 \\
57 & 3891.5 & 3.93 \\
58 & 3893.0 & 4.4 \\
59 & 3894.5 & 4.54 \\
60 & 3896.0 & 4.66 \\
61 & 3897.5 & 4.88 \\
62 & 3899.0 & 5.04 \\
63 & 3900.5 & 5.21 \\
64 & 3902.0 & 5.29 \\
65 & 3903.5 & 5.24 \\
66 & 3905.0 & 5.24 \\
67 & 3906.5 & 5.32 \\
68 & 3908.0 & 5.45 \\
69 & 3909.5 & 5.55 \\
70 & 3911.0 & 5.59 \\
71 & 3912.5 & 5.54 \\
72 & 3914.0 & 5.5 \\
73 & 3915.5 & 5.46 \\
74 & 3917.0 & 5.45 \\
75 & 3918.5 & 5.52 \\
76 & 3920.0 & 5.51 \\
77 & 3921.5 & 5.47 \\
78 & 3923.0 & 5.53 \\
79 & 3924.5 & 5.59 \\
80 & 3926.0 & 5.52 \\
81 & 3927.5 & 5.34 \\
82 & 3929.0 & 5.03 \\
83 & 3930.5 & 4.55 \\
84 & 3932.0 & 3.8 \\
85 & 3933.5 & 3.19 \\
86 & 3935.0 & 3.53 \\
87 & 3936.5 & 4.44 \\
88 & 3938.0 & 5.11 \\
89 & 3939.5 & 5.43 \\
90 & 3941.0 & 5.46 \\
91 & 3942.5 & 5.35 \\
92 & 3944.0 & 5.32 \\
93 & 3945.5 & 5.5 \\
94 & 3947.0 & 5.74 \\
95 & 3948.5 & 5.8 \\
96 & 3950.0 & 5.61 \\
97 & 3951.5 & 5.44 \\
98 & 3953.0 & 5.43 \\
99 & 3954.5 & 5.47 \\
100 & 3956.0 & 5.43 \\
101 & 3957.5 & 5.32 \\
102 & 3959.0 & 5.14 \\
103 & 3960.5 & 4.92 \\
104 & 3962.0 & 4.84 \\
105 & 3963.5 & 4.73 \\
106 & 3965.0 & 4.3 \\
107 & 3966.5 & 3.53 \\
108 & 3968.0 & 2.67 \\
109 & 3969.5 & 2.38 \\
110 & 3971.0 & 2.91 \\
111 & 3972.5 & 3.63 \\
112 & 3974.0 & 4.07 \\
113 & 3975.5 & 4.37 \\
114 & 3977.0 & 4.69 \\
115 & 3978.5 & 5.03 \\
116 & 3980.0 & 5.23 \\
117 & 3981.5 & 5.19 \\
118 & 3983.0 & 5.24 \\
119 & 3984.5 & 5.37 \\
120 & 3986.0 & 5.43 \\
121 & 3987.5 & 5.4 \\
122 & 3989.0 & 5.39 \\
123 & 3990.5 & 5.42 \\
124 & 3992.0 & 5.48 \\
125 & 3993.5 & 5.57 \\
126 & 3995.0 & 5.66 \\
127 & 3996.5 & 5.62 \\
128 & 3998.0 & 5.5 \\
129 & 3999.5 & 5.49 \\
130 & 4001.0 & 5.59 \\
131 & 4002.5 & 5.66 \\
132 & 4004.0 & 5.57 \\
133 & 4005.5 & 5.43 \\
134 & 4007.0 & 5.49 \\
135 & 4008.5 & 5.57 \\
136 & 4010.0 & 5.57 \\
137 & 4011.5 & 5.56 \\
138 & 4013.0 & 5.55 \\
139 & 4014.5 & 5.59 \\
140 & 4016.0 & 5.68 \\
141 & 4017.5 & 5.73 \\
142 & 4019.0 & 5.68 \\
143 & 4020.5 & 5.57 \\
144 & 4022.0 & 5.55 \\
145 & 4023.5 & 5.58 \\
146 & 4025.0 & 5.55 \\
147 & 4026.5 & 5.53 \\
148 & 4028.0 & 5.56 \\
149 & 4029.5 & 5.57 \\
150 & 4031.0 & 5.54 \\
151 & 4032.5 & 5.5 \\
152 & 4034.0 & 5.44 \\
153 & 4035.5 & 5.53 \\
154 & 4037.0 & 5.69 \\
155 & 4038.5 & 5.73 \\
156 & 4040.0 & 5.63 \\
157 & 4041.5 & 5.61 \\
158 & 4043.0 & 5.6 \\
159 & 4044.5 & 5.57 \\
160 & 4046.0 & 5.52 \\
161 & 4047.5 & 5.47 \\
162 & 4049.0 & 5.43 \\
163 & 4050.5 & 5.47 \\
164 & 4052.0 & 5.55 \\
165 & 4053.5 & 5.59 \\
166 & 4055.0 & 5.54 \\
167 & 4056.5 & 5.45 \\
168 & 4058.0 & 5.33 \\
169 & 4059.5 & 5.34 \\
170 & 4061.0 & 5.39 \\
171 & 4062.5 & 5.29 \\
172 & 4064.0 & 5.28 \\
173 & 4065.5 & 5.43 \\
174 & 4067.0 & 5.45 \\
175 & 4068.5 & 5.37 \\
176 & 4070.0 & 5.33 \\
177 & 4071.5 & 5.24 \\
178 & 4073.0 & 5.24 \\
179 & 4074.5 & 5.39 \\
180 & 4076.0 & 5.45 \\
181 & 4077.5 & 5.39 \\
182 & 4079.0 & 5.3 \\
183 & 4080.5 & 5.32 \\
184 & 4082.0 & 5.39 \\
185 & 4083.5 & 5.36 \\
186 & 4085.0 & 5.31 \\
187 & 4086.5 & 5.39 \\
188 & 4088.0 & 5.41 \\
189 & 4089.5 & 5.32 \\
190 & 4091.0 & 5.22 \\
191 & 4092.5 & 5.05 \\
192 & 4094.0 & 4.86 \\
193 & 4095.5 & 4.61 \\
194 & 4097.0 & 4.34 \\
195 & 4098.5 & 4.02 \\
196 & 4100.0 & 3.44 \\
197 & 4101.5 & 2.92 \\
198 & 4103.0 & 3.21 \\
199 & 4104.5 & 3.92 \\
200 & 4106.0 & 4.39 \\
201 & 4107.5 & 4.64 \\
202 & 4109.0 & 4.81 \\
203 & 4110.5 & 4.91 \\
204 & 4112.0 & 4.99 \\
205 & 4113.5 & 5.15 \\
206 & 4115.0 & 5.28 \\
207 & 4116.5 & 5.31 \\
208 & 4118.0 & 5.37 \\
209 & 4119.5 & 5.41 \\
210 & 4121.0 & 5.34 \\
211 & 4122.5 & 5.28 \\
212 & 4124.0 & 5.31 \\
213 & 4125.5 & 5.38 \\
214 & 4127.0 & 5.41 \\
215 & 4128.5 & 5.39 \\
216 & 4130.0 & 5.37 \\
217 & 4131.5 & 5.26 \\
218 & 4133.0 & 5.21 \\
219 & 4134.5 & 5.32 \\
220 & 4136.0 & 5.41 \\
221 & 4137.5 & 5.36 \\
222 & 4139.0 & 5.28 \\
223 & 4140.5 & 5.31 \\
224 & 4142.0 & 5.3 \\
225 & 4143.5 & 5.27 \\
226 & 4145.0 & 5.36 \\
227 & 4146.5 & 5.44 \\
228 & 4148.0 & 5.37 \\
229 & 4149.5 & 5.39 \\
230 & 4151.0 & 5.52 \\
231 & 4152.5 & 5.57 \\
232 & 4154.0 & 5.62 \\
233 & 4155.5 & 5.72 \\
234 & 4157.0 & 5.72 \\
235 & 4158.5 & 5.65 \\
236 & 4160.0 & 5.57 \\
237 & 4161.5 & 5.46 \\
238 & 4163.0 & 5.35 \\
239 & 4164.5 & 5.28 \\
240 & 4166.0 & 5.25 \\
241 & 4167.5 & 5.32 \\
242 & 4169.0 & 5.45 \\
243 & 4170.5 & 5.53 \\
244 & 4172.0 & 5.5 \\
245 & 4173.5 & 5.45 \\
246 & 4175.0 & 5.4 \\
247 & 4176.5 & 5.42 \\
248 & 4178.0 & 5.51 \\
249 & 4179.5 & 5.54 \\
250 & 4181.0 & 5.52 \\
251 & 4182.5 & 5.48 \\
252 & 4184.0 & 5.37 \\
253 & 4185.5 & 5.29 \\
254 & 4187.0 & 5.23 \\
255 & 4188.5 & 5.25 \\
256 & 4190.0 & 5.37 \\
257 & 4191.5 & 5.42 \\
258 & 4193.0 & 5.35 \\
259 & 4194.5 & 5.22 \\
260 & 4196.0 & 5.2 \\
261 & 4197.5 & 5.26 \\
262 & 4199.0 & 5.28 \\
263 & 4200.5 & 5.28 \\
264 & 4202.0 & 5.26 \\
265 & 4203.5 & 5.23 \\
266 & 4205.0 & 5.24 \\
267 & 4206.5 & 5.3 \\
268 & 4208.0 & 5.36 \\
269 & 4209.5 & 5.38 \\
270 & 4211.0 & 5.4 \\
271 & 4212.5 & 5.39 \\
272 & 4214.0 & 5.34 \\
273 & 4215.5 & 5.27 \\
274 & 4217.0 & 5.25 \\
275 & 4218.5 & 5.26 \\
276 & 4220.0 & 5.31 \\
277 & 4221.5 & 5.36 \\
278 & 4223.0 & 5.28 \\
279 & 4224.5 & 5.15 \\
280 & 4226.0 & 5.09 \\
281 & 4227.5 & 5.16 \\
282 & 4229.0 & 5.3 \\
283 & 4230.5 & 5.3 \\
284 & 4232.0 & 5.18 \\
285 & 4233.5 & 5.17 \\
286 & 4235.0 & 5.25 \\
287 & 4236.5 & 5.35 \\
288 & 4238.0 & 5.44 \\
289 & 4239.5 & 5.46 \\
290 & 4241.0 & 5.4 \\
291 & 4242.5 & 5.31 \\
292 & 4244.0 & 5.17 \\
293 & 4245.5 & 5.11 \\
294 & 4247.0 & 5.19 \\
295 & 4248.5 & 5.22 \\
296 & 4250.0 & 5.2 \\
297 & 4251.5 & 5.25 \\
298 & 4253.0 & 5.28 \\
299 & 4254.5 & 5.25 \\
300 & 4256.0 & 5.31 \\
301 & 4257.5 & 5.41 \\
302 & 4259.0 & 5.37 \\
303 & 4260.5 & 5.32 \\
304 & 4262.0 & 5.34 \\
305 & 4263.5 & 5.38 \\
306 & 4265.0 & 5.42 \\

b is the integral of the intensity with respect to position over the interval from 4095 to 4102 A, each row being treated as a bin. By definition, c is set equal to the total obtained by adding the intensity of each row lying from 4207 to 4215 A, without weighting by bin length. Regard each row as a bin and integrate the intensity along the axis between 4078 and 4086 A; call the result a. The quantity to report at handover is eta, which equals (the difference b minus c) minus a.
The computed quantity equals -42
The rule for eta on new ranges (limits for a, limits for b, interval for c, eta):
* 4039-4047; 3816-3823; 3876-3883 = -33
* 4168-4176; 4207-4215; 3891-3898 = -23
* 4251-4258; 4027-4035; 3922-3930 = -20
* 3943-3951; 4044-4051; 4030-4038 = -34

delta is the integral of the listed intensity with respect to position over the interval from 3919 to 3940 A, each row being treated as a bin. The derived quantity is 102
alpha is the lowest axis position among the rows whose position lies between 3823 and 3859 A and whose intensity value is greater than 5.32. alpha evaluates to 3846.5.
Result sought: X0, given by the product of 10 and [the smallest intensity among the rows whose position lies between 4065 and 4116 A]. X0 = 29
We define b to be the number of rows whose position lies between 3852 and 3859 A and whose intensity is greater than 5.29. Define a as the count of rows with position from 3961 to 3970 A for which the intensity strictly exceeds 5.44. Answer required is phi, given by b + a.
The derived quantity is 3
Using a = 0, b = 3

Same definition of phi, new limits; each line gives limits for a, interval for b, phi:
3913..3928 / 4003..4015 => 17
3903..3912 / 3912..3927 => 13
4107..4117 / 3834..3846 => 0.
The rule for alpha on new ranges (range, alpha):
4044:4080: 4044.5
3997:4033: 3998.0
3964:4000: 3984.5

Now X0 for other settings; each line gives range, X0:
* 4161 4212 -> 52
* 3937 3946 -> 51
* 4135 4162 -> 53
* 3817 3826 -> 49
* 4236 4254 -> 51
